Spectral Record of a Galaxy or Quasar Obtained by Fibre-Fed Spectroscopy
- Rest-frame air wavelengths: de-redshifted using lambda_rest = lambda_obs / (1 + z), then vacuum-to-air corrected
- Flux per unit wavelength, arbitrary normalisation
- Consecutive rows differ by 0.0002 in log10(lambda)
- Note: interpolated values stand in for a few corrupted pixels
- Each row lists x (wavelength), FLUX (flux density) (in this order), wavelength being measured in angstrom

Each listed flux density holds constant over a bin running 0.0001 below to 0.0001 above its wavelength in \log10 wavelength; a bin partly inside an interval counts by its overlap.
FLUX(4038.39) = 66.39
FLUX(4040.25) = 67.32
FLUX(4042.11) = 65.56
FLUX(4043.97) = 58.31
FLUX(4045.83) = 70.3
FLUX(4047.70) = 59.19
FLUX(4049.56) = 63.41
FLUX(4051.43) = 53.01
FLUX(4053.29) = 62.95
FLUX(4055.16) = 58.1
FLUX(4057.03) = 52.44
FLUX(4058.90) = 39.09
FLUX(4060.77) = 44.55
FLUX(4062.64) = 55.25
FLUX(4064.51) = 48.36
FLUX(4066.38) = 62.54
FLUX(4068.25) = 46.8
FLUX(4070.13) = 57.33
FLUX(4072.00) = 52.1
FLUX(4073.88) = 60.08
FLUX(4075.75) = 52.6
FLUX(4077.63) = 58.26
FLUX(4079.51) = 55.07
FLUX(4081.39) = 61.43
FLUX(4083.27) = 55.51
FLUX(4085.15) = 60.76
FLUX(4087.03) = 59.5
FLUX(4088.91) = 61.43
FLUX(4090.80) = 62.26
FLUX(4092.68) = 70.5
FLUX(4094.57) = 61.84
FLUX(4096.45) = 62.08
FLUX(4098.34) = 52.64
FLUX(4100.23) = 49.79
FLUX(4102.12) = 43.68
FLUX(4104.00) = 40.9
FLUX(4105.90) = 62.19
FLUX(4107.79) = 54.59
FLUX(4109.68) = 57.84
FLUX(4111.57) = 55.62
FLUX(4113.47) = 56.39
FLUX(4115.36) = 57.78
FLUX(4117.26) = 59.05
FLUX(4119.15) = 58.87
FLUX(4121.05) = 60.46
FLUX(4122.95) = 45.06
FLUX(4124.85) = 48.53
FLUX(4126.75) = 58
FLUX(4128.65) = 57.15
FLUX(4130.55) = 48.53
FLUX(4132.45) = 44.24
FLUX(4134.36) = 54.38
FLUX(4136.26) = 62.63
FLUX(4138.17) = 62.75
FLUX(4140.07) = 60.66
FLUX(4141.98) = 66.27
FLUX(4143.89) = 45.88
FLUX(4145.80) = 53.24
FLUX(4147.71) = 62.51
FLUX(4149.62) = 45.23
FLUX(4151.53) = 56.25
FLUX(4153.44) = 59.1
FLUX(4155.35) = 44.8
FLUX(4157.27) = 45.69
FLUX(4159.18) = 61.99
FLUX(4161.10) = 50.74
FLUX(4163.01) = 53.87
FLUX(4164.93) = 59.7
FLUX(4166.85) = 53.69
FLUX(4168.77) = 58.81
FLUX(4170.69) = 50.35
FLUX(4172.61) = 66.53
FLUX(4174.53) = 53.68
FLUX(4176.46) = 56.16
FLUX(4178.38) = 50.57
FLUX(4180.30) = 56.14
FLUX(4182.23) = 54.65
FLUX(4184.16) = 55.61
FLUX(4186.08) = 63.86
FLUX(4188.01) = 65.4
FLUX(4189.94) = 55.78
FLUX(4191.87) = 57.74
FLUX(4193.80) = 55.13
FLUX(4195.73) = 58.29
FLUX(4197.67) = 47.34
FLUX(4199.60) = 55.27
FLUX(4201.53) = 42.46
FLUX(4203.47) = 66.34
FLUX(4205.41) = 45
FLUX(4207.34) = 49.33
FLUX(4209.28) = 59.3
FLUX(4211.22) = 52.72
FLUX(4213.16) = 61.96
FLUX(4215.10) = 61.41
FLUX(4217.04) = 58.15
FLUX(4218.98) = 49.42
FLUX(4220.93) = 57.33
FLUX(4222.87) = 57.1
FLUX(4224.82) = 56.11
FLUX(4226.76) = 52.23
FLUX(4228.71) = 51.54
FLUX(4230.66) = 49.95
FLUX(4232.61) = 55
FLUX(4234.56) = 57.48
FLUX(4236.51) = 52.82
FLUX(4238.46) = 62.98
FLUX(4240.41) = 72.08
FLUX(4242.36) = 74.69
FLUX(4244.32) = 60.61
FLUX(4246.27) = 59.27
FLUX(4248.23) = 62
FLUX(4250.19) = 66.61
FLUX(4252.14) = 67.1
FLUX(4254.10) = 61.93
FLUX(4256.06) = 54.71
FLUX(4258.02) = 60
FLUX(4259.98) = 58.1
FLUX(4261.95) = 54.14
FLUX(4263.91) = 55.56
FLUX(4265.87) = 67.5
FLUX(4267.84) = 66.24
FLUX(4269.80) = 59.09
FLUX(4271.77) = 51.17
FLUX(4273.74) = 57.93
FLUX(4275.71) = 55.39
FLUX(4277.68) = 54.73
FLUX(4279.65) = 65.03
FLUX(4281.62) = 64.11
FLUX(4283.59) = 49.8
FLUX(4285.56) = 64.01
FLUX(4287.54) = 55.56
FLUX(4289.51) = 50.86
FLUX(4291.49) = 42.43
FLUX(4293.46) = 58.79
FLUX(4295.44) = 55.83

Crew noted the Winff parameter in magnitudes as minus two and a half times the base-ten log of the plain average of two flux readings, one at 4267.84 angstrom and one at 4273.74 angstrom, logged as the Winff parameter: -4.48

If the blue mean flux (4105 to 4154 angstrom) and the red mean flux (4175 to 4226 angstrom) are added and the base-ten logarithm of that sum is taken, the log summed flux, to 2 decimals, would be 2.05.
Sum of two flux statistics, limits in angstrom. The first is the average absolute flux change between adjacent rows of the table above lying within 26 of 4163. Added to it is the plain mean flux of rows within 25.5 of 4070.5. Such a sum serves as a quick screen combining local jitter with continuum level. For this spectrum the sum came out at 65.0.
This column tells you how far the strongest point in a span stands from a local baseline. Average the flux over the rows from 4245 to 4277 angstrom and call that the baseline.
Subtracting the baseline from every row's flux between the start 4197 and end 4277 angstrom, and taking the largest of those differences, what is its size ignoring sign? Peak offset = 14.9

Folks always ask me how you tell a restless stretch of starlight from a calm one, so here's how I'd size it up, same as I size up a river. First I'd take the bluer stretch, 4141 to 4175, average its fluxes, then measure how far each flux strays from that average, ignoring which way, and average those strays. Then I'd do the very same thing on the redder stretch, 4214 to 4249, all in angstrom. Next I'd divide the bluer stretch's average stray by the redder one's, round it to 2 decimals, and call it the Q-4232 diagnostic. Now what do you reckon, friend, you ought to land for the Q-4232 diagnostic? 1.16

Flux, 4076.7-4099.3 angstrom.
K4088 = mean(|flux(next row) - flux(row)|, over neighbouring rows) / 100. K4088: 0.047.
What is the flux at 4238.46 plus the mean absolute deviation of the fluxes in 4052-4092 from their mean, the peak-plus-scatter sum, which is 68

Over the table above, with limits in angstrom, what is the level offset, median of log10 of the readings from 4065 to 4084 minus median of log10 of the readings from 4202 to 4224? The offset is -0.01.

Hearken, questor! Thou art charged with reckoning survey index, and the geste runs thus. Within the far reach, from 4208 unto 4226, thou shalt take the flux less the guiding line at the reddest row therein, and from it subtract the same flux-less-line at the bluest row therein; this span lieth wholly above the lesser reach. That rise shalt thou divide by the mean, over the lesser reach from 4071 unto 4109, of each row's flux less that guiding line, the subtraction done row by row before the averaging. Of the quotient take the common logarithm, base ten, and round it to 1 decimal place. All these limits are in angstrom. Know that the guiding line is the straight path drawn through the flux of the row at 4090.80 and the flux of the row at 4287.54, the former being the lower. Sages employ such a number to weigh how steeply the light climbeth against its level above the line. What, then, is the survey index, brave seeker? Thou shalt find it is -0.3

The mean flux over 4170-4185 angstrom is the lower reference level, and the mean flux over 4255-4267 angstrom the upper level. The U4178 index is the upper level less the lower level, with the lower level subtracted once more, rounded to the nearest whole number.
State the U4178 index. -53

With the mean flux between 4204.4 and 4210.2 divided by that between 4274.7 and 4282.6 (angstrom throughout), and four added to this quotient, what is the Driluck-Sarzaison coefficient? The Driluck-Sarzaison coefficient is 4.86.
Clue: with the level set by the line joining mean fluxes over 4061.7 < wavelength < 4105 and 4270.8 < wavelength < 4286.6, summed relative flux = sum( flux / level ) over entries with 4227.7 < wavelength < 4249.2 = 11.5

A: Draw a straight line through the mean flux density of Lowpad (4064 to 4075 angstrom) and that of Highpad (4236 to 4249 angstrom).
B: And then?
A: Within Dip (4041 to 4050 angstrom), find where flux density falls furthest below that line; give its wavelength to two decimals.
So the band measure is 4043.97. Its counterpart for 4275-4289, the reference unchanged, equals 4283.59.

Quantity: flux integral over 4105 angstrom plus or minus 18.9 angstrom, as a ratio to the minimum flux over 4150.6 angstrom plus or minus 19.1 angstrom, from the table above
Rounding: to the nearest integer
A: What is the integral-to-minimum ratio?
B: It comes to 48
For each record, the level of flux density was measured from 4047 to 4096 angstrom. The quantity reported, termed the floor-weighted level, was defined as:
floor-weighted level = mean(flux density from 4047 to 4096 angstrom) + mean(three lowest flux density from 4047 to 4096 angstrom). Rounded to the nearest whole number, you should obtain 100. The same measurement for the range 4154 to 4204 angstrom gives 100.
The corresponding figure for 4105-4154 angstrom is 101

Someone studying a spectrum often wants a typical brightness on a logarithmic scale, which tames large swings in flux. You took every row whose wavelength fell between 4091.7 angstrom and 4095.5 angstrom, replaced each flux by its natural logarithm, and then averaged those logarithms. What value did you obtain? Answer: 4.19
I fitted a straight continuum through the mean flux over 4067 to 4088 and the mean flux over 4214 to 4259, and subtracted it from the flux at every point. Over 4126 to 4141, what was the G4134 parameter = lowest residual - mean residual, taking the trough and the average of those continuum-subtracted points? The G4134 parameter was -11.8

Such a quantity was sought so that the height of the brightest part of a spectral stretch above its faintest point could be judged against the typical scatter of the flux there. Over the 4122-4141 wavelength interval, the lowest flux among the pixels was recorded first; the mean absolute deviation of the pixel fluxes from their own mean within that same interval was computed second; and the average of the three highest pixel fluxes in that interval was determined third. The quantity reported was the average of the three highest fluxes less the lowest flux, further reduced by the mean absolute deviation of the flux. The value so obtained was 12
